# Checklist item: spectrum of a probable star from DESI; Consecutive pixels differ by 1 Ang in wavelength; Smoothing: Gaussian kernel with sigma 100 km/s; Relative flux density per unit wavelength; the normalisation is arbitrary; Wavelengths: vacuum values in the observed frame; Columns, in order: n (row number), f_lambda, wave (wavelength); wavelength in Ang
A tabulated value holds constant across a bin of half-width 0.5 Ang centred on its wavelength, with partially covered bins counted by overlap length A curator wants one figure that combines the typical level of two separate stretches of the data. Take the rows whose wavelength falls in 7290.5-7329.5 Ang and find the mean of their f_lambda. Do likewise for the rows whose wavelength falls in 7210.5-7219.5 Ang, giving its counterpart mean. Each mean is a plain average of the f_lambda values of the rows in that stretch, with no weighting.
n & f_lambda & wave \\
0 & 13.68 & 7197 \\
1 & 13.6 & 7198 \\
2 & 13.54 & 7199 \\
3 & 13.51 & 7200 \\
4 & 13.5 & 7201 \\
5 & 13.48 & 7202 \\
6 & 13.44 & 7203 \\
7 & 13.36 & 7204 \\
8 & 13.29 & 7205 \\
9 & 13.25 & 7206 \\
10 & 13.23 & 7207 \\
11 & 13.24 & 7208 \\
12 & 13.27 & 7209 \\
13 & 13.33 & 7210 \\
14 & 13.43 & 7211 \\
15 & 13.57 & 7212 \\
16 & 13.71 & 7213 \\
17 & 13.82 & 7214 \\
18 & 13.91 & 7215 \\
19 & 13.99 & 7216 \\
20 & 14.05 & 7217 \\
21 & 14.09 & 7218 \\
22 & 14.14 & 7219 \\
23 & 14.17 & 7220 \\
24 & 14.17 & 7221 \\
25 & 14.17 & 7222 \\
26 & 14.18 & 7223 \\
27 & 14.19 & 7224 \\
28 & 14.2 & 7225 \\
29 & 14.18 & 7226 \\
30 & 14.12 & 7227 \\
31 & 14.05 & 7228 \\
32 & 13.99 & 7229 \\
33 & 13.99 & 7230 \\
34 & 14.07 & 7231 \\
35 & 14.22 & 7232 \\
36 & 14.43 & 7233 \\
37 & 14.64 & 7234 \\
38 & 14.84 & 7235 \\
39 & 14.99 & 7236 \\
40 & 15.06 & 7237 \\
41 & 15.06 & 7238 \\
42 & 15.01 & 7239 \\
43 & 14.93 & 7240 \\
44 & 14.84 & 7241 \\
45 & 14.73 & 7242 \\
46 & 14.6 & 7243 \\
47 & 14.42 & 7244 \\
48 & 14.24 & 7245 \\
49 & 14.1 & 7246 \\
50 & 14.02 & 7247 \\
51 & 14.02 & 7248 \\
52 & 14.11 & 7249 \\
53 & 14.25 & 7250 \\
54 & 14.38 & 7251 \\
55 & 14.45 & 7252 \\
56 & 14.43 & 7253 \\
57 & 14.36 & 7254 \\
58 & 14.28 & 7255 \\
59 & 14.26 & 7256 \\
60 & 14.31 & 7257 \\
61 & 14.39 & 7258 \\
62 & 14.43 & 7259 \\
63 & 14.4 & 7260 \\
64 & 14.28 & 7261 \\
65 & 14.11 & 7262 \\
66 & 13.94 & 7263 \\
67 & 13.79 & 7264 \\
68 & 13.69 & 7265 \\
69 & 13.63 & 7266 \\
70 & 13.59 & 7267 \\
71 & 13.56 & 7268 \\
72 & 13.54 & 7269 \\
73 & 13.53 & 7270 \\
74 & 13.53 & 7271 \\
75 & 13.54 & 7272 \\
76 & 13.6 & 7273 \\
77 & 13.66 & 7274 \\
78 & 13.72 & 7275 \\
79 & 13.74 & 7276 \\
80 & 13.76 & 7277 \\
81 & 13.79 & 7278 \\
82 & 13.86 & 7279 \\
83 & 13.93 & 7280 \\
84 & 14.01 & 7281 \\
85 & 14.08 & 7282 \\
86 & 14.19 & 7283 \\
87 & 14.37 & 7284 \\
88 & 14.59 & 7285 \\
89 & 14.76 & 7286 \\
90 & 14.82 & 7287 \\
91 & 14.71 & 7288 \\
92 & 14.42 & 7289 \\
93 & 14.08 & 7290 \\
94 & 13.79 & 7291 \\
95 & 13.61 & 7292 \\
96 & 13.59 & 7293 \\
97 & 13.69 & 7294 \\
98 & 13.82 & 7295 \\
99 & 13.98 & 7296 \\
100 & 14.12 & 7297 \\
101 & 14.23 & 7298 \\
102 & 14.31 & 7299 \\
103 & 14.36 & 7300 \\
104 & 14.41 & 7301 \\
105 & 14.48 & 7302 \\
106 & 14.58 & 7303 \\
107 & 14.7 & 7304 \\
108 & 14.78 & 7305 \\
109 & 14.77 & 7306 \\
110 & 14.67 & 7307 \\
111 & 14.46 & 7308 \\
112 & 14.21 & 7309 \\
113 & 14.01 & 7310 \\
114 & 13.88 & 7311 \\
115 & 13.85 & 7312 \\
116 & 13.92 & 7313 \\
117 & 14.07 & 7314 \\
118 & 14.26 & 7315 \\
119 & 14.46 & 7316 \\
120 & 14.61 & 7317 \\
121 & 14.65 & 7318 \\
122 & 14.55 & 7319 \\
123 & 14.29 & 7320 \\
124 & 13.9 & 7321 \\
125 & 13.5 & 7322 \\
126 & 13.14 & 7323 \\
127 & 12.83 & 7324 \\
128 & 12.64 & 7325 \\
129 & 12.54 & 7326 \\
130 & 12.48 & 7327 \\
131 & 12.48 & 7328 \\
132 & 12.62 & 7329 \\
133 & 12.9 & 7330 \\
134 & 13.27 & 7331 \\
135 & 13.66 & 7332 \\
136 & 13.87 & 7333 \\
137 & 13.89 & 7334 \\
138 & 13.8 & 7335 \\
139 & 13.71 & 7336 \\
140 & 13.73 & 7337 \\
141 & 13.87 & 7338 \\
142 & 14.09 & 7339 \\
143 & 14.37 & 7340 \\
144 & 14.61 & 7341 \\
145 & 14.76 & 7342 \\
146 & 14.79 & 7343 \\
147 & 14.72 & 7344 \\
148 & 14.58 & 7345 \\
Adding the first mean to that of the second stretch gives 27.8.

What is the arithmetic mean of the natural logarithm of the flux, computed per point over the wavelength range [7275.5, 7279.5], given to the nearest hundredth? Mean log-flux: 2.62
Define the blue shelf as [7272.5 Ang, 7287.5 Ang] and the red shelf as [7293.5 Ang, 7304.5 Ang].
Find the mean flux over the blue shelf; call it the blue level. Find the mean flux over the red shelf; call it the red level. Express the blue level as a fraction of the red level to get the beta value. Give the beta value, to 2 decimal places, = 0.99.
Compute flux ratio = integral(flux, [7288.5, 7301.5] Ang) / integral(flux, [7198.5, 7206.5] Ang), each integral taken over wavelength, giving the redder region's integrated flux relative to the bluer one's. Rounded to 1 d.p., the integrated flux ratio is 1.7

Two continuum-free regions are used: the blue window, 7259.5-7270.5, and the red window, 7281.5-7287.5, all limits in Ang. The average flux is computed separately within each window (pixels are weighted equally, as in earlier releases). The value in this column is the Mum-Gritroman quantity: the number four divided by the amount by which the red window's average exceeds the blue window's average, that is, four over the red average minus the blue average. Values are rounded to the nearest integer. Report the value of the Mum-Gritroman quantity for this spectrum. 6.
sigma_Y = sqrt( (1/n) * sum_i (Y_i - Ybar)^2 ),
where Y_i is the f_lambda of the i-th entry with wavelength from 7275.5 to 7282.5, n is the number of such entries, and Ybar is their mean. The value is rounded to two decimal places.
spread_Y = 0.12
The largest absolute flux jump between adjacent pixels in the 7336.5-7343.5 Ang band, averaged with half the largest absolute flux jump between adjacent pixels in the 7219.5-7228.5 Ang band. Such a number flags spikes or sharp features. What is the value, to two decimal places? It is 0.16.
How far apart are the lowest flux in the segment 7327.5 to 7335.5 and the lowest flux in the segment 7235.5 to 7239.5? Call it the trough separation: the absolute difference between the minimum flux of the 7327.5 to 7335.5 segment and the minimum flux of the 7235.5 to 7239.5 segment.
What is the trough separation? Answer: 2.5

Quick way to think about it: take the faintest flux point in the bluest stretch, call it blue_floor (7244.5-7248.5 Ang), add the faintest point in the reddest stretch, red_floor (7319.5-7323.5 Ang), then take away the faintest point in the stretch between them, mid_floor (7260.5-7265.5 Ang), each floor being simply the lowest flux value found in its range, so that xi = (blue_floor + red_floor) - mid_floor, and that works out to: 13.5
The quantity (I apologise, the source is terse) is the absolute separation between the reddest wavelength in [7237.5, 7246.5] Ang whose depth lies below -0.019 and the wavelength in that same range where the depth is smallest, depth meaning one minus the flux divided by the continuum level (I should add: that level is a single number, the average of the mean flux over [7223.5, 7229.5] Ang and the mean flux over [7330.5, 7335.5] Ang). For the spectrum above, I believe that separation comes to 7 Ang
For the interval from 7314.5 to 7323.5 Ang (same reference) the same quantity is 2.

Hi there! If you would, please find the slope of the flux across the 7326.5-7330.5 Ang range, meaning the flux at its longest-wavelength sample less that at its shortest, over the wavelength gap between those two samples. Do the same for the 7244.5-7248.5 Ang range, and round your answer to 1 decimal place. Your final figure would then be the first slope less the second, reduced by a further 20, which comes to -19.8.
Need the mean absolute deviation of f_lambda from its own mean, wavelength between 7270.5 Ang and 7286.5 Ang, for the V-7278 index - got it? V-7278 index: 0.29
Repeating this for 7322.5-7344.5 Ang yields 0.67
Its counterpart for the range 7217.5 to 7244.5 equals 0.33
